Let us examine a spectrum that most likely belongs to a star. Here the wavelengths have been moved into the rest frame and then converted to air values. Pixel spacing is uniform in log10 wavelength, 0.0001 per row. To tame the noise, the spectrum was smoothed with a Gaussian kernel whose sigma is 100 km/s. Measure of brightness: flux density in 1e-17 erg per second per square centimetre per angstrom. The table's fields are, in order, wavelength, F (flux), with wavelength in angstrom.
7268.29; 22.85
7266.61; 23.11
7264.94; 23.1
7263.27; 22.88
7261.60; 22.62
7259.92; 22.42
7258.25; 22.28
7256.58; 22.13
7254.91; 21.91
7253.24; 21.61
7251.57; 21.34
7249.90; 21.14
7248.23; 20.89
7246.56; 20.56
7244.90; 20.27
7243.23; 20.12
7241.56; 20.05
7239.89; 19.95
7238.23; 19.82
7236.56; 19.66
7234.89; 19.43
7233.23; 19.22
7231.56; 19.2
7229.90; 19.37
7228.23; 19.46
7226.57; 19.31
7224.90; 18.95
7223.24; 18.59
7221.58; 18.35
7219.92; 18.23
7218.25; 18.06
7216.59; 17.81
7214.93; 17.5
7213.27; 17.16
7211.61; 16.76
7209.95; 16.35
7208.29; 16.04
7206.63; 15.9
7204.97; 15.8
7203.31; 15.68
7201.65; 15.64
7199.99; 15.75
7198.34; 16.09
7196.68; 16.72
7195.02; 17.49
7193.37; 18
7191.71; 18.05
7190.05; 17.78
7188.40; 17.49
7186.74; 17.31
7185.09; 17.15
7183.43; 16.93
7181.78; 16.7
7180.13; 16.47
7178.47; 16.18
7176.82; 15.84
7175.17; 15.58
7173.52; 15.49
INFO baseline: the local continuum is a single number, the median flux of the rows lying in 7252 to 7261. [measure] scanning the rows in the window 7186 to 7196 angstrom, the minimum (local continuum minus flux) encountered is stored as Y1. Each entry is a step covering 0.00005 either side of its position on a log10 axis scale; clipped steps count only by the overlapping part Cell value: 4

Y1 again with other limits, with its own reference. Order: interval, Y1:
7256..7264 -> -1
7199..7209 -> 6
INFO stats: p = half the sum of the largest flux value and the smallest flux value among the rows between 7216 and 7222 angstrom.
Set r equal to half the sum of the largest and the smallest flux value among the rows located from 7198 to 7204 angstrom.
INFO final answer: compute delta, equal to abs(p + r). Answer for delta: 33.9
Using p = 18.1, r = 16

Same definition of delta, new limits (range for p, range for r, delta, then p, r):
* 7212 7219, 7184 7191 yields 35.1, 17.6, 17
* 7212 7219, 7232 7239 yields 37.1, 17.6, 20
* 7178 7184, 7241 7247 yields 36.9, 16.6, 20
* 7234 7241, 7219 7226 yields 38.3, 19.7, 19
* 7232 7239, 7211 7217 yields 36.8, 19.5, 17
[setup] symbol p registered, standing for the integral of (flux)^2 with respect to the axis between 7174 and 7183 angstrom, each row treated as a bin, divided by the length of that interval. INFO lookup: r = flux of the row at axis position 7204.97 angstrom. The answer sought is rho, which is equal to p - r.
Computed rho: 246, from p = 262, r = 15.8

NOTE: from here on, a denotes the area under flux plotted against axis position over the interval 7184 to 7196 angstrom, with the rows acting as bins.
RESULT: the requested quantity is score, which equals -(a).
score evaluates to -211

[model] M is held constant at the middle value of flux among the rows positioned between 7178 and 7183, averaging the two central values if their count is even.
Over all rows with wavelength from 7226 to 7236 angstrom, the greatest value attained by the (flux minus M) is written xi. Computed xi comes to 3.0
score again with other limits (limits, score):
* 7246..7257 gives -235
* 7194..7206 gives -194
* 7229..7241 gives -234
